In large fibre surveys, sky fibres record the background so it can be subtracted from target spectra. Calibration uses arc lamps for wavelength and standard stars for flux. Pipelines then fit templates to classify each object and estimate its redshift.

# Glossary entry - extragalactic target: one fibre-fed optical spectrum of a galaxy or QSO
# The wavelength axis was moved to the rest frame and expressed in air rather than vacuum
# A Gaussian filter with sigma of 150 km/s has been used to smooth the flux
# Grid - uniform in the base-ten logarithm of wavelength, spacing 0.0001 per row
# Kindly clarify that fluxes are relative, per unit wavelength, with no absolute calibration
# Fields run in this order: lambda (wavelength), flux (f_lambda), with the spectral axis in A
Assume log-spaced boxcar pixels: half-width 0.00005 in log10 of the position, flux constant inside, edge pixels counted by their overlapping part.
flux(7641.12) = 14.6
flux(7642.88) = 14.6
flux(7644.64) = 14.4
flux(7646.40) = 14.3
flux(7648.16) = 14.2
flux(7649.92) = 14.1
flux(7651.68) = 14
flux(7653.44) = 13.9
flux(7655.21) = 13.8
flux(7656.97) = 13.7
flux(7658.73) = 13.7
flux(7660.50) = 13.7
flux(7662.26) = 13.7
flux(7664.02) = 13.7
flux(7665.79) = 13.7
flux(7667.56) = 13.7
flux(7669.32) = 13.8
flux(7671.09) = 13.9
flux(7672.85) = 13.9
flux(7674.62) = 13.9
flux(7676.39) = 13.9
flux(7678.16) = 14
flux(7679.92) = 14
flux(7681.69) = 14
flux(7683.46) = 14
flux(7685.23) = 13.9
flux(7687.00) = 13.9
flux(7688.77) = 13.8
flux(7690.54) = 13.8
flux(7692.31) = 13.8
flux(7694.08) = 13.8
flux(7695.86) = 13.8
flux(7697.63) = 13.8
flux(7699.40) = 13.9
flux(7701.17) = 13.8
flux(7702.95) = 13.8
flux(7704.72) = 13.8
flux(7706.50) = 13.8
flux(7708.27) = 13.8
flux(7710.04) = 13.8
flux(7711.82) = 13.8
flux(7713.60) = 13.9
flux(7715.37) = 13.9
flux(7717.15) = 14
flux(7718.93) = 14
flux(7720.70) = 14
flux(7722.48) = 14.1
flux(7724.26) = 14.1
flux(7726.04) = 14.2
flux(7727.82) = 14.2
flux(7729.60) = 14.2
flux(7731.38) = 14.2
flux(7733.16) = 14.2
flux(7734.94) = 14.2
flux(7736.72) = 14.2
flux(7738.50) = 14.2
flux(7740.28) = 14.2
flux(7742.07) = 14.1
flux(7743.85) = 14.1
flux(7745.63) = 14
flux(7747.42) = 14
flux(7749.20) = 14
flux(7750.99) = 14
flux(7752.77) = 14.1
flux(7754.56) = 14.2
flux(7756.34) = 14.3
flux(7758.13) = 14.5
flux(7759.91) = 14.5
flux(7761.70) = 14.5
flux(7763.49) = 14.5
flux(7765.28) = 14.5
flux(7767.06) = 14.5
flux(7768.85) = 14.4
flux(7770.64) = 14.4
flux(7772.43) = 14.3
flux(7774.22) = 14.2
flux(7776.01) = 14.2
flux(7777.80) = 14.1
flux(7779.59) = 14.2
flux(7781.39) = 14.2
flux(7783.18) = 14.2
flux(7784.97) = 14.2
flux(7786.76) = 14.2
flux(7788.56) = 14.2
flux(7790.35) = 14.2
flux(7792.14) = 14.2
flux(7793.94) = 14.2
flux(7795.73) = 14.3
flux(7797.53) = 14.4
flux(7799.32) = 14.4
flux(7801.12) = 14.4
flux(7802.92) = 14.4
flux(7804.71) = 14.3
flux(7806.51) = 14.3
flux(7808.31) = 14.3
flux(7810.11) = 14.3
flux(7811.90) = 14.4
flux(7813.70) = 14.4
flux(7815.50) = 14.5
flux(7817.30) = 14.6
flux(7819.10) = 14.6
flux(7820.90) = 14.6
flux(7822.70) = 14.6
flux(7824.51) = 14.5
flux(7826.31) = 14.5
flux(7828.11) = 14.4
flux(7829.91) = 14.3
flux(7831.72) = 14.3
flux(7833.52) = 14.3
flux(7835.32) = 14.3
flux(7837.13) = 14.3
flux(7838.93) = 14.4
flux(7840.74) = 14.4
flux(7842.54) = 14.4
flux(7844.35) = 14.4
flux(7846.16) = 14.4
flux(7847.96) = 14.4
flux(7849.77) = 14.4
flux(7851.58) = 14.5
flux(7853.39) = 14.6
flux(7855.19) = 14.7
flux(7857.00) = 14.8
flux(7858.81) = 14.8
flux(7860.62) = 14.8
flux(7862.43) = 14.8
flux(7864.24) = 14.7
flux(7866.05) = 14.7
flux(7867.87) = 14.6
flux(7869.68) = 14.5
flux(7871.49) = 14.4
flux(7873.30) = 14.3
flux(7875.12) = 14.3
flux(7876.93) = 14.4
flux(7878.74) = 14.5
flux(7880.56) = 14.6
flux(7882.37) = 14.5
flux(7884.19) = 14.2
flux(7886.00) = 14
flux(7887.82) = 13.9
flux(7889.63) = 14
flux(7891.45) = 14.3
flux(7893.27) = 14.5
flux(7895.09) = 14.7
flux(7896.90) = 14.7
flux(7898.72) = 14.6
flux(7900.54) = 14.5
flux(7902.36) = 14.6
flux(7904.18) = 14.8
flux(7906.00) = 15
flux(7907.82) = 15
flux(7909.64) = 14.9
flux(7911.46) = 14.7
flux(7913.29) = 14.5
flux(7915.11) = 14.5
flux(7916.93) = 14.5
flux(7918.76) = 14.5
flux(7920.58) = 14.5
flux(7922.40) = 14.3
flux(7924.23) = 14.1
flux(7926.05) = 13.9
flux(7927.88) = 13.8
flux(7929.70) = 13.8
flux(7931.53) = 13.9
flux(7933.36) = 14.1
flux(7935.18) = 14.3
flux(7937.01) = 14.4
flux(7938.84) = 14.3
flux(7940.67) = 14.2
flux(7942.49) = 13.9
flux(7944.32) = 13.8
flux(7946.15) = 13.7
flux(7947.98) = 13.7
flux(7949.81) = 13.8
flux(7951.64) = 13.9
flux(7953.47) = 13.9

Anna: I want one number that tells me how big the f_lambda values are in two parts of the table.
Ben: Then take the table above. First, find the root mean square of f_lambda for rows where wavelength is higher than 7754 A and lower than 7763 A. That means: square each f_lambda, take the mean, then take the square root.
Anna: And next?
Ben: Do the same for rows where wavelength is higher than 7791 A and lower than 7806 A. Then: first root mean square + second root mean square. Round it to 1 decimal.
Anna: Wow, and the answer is 28.7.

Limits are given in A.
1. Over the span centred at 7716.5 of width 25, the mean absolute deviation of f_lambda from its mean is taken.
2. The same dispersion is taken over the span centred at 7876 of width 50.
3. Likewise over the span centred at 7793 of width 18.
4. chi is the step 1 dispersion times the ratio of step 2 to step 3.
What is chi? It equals 0.29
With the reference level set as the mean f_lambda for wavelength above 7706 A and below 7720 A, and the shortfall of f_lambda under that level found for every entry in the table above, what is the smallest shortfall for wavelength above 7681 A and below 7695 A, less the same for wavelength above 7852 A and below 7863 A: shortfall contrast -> 0.8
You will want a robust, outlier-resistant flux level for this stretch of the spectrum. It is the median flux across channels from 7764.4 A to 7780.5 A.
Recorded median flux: 14.3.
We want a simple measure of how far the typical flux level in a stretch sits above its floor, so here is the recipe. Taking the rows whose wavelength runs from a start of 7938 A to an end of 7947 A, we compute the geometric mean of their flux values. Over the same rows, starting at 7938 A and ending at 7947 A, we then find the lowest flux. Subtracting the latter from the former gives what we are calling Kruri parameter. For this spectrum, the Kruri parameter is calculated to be 0.28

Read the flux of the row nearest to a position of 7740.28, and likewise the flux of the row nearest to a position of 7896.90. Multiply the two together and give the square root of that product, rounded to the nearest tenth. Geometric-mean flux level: 14.4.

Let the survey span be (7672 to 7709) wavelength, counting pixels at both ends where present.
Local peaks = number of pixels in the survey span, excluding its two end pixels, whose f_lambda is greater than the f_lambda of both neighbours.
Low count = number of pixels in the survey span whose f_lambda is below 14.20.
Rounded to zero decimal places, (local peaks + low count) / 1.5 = 15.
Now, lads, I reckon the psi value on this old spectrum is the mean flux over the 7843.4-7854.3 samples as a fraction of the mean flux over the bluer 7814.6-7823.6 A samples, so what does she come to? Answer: 0.99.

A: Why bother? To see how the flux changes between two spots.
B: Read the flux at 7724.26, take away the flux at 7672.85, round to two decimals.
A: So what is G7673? 0.20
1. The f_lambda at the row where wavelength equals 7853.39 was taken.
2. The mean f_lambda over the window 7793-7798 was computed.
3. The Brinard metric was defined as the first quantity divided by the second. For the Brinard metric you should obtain 1.02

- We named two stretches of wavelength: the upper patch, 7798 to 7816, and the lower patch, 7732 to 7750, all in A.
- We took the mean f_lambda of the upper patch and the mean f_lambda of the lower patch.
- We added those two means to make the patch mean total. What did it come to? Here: 28.5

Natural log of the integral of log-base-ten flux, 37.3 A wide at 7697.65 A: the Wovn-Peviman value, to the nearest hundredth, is 3.75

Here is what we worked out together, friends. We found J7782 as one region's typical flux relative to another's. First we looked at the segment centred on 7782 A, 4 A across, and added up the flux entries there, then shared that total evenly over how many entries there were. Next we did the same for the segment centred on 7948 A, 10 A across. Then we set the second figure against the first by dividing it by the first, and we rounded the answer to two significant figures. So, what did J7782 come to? 0.97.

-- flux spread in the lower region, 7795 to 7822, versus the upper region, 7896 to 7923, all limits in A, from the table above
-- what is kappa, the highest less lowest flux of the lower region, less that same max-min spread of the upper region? -0.4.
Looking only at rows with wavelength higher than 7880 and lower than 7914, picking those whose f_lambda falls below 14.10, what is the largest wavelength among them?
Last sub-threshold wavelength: 7889.63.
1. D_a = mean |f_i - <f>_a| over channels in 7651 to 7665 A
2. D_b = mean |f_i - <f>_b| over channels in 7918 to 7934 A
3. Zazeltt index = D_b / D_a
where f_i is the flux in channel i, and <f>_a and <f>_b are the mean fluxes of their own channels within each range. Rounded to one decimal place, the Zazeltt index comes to 2.4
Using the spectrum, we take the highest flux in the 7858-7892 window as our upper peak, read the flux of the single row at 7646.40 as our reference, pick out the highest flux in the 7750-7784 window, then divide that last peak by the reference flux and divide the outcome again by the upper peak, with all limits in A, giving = 0.0685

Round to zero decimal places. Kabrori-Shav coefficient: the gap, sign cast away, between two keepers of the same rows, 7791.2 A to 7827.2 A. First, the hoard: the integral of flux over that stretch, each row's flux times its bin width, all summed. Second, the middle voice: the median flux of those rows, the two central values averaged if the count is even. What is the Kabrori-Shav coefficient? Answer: 504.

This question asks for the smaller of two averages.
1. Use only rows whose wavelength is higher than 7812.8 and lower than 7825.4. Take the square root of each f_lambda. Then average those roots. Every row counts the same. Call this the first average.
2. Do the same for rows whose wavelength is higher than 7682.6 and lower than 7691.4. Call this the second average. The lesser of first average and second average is 3.73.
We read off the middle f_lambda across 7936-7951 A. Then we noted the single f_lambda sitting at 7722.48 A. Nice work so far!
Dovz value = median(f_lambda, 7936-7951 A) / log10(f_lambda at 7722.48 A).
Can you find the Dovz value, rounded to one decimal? 12.1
